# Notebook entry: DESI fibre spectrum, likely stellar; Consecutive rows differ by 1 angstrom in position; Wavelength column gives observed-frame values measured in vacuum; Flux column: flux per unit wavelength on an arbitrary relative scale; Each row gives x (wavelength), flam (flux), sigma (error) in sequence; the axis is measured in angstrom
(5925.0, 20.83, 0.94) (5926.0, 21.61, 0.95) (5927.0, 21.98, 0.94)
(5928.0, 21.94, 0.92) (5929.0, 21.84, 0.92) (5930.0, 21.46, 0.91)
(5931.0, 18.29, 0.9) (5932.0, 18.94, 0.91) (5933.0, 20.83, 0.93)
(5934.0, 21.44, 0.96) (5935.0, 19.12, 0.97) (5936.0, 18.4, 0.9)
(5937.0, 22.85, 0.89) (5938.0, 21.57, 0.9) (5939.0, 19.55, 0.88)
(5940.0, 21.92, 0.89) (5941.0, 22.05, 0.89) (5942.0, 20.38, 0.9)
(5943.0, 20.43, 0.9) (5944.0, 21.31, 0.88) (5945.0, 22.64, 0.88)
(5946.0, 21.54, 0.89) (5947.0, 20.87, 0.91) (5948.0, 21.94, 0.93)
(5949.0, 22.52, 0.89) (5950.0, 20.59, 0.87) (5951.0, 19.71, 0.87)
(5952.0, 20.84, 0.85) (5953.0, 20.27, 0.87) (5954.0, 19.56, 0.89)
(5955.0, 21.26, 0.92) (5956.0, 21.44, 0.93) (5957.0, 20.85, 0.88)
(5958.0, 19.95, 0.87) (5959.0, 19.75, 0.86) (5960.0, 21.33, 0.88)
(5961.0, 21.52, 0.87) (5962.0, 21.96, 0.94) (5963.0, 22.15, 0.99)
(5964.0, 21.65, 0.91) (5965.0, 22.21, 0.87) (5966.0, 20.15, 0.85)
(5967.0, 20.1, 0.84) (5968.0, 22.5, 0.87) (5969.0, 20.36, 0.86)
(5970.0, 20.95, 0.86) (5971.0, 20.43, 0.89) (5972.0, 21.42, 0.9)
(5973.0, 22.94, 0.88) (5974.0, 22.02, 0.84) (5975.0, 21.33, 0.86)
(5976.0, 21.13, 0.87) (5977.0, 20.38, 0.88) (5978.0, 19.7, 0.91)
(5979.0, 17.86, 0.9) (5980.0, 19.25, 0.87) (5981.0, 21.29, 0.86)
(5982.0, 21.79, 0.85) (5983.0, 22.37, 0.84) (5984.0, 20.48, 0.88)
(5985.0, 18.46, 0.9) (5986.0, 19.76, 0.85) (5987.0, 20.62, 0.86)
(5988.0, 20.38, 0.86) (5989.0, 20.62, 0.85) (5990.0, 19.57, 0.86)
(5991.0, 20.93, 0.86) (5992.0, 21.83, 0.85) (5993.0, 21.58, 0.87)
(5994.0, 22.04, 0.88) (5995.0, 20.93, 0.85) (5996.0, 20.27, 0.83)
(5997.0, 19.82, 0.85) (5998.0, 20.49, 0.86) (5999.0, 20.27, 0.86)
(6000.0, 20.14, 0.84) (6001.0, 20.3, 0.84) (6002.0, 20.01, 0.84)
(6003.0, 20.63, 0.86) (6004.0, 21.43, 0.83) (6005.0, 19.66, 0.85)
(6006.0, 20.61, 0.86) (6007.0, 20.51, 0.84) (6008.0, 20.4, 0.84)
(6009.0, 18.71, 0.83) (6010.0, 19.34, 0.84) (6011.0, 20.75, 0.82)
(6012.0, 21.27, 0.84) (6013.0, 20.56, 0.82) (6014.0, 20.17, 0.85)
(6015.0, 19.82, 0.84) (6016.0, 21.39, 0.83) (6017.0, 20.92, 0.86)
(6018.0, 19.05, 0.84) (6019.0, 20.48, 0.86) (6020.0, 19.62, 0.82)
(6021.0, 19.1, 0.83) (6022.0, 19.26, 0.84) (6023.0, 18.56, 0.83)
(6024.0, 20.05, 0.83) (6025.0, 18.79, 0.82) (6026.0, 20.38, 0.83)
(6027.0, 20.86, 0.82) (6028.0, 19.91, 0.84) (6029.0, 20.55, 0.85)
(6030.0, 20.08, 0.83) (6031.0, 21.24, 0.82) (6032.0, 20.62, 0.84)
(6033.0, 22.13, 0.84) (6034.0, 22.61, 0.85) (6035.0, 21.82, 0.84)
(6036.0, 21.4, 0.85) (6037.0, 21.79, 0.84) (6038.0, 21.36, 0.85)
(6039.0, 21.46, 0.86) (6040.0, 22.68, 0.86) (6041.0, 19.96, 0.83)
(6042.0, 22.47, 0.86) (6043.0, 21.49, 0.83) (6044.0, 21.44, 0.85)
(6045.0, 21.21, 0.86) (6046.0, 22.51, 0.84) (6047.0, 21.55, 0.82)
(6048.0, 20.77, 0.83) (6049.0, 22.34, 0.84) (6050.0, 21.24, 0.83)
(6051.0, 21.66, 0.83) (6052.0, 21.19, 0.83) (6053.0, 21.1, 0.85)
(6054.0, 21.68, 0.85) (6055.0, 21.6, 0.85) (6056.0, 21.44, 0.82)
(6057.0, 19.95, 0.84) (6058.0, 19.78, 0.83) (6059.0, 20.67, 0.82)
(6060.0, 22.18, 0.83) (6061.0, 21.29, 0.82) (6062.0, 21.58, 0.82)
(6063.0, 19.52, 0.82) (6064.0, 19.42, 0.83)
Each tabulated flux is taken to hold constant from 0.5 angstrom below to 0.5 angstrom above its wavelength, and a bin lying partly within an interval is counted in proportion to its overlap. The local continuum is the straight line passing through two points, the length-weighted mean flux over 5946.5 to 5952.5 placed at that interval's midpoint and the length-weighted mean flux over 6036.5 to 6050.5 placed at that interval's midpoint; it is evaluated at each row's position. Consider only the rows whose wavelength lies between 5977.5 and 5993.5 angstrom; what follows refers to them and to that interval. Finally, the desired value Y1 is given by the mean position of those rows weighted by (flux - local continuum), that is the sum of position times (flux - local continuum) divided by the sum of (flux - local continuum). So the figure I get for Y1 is 5983.2 angstrom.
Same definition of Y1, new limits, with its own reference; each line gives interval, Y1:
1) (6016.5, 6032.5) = 6023.6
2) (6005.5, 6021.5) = 6014.1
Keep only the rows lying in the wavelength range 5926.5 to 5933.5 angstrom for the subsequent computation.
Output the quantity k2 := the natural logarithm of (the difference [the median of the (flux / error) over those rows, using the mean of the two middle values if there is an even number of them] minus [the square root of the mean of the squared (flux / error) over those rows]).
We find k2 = -0.28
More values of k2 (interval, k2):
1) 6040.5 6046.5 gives -2.50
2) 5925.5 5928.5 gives -2.95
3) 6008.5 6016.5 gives -2.53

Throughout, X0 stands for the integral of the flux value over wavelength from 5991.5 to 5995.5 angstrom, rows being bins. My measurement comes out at 86.4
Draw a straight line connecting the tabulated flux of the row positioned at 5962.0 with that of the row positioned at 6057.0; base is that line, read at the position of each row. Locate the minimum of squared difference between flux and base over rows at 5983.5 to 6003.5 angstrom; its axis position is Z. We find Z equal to 5993.0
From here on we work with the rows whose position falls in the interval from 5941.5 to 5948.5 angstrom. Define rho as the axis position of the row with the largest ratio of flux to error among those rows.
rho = 5945.0 angstrom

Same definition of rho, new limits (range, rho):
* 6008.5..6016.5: 6016.0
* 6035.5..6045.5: 6040.0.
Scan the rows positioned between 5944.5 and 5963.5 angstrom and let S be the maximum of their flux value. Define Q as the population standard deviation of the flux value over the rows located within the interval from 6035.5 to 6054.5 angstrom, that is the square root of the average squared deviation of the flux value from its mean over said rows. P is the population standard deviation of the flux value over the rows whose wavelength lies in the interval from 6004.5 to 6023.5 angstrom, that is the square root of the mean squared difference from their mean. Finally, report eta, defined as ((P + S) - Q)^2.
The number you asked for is 522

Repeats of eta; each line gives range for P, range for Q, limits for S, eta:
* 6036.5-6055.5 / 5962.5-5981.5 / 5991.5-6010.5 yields 460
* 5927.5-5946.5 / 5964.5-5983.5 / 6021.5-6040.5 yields 520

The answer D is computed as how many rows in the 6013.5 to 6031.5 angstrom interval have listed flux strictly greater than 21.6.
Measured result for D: 0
